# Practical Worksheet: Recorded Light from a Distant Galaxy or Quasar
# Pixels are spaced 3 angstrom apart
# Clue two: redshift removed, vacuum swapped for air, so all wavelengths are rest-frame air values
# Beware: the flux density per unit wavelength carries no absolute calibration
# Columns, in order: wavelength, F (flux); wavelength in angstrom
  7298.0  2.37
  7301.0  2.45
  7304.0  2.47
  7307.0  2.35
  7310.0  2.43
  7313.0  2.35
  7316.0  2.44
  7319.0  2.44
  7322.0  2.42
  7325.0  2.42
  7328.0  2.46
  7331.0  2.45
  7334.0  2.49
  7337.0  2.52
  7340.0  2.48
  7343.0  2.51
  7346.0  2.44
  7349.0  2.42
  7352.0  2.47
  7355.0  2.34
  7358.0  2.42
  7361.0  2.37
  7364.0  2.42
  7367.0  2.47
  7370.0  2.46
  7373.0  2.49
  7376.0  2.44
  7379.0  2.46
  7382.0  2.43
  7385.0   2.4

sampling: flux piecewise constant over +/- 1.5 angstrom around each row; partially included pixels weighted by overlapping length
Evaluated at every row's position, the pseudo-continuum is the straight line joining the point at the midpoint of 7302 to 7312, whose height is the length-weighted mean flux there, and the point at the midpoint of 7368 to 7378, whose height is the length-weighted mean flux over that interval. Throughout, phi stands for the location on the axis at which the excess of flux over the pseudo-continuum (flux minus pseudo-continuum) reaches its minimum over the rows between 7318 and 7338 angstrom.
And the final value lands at 7325.0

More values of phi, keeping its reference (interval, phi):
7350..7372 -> 7355.0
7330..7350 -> 7349.0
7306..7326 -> 7313.0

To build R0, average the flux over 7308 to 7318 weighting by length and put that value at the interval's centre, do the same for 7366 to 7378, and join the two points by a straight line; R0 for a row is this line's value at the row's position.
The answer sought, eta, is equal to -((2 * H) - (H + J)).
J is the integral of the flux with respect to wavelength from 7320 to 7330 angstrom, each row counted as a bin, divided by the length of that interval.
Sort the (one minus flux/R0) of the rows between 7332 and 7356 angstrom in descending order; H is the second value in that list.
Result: 2.43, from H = 0.009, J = 2.43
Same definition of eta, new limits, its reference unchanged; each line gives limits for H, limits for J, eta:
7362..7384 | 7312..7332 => 2.41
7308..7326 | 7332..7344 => 2.50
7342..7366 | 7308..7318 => 2.37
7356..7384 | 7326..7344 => 2.46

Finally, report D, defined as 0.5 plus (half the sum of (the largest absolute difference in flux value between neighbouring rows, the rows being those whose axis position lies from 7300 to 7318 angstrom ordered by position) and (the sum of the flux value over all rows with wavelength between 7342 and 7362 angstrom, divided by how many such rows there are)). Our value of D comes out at 1.772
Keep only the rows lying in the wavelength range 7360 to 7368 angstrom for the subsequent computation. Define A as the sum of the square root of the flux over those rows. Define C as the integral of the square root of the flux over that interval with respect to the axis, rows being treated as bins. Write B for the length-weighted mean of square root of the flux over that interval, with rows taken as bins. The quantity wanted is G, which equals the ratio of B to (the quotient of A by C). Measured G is 4.15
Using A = 4.67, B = 1.56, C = 12.4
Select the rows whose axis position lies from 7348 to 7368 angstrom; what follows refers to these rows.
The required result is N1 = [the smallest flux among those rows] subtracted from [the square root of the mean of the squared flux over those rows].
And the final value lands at 0.08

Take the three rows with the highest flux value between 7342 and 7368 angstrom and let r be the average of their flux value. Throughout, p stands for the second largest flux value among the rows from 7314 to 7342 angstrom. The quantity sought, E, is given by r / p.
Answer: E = 0.997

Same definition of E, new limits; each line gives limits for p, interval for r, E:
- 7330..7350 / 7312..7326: 0.969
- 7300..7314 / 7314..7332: 1.000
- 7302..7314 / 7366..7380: 1.018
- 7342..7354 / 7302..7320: 0.992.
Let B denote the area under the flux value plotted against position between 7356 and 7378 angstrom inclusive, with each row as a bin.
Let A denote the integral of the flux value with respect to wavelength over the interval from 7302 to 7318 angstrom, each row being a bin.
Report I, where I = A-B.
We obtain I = -15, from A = 39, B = 54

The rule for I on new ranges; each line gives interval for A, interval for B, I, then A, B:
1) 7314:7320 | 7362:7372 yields -10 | 15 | 24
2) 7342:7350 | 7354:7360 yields 5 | 20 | 14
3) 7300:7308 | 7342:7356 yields -15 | 19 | 34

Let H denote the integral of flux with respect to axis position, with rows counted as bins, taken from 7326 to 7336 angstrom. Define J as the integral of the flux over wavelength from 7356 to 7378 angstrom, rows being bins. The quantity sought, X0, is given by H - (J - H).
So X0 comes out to -4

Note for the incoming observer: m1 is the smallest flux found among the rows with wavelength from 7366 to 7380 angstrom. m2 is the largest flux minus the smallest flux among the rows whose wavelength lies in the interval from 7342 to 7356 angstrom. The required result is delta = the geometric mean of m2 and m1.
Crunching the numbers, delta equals 0.64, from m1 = 2.44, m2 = 0.17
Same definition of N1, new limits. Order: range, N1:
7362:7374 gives 0.04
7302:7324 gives 0.06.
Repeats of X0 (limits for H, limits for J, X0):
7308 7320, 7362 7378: 19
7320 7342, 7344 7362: 65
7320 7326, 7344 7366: -24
